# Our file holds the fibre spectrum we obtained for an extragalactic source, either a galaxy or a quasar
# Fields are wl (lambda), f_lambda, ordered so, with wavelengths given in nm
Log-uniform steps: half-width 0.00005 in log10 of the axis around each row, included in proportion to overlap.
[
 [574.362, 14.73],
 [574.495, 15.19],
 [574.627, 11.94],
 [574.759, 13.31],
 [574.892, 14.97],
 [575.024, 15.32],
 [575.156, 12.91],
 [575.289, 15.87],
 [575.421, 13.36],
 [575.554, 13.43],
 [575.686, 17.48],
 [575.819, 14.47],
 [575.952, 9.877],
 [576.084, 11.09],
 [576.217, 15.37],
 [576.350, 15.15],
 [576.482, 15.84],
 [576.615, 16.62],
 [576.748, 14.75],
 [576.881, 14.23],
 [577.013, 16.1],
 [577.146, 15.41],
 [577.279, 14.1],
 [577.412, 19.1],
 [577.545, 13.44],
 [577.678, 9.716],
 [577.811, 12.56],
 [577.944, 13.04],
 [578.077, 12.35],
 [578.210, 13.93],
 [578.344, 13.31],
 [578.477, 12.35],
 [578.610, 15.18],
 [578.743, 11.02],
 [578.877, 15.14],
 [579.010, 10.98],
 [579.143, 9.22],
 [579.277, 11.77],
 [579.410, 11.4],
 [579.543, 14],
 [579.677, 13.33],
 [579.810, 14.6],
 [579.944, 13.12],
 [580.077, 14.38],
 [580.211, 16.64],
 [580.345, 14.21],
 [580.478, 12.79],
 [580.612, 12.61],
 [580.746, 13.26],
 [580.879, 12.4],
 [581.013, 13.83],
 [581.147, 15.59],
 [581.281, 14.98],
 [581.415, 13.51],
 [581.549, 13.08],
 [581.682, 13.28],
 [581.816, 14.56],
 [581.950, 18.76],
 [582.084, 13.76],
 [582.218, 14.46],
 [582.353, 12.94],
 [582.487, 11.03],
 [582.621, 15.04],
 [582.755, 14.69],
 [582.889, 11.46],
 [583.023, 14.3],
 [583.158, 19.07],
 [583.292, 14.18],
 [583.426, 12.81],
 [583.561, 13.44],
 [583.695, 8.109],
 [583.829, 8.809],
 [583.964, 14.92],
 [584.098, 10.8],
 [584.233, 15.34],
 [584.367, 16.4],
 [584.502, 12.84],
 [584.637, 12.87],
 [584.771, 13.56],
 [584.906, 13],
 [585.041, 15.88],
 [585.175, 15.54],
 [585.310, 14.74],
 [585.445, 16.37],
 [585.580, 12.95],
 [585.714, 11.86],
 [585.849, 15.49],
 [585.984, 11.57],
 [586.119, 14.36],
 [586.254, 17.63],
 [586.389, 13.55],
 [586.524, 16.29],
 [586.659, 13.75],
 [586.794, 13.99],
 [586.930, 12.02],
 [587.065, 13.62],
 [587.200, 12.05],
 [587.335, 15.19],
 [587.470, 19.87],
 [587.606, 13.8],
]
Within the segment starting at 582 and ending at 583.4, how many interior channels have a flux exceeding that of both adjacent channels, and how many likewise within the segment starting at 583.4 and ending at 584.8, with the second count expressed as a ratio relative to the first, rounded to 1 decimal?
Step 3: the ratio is 1.0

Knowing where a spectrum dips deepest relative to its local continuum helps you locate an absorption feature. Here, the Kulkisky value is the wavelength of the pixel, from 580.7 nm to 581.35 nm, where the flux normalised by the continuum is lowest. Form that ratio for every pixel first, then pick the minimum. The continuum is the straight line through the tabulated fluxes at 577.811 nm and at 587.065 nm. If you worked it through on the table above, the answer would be 580.879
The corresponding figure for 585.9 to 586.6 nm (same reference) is 585.984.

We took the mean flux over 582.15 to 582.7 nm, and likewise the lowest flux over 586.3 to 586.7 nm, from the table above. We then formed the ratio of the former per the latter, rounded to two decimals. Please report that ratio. 0.99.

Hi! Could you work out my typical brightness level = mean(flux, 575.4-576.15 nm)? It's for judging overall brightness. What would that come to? 13.3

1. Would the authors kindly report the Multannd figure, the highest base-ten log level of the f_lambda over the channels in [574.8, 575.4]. 1.201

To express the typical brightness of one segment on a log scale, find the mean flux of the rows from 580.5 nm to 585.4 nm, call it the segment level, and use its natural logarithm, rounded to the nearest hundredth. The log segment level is 2.62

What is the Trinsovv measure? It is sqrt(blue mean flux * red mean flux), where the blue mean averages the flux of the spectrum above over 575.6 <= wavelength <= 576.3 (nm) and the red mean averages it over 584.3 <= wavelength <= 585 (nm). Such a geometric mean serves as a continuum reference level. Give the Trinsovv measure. 13.7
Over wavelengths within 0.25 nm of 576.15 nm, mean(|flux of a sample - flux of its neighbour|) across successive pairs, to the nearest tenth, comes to 1.9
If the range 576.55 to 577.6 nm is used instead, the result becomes 2.4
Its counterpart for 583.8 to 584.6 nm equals 3.9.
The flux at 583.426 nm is 12.81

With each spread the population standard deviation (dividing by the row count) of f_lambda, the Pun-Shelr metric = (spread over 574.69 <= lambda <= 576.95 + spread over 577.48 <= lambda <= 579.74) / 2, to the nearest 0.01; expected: 1.75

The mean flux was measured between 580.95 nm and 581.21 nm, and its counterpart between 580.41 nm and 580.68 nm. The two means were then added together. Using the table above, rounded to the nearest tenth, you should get 27.4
